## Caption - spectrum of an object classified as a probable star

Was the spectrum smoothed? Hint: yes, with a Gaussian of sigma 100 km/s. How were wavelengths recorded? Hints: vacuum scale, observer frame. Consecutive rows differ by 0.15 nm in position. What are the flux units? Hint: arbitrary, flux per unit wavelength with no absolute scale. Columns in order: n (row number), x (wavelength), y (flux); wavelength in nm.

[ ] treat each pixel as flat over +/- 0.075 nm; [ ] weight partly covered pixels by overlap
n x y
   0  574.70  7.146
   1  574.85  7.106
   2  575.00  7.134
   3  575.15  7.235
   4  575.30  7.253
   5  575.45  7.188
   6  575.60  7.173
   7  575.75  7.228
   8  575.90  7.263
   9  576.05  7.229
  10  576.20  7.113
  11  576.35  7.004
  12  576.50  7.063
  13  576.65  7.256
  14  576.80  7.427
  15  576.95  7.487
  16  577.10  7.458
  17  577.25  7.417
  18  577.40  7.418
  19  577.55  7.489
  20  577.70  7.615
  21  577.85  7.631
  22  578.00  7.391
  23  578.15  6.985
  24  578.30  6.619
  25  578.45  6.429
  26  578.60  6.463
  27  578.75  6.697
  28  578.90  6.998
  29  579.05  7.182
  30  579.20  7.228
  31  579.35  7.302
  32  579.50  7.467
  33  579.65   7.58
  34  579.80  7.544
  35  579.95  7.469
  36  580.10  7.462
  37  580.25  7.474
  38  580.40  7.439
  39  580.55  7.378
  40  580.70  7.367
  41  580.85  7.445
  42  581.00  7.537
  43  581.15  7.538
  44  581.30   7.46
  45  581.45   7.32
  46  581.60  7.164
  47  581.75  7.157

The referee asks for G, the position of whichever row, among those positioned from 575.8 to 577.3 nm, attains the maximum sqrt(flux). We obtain 576.95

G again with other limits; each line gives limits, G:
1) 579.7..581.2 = 579.80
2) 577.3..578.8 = 577.85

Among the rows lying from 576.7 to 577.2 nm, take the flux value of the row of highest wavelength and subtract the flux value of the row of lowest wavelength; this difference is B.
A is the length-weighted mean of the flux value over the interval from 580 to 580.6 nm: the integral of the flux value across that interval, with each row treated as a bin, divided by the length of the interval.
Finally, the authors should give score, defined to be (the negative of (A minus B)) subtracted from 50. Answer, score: 57.4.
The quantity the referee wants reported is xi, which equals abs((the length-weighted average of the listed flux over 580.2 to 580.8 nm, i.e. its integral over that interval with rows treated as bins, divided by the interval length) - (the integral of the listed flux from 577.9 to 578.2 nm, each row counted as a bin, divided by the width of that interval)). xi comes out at 0.17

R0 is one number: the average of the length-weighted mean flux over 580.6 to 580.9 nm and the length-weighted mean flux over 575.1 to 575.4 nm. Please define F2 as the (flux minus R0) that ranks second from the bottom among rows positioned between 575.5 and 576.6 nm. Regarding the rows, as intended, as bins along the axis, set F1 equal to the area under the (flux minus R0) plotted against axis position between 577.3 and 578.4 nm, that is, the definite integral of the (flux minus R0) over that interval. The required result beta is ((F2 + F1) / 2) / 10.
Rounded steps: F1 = -0.03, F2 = -0.26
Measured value -0.015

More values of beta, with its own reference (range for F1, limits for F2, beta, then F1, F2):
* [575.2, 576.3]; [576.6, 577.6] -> -0.002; -0.13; 0.10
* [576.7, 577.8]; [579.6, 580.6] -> 0.014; 0.17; 0.12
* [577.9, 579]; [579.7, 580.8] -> -0.024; -0.54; 0.06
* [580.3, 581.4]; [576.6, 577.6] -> 0.012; 0.14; 0.10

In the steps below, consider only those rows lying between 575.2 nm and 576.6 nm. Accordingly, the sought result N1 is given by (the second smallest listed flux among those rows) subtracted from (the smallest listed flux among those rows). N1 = -0.059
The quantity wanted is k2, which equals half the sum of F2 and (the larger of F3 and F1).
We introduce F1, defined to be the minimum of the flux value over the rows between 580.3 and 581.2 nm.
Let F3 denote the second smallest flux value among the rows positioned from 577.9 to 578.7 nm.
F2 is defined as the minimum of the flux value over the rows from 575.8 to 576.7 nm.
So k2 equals 7.19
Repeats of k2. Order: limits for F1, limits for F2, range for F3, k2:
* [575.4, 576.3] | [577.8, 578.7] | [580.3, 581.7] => 6.87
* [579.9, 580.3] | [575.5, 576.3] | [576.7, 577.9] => 7.29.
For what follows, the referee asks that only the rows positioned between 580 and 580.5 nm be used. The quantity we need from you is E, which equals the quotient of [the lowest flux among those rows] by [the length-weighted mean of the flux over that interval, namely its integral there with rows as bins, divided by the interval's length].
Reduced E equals 0.998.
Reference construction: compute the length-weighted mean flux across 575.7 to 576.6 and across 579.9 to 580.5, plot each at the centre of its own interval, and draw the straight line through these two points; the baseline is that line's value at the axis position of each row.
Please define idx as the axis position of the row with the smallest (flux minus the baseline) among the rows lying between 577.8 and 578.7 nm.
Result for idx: 578.45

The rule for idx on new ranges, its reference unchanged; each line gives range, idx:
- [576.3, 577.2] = 576.35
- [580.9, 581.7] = 581.60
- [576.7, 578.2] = 578.15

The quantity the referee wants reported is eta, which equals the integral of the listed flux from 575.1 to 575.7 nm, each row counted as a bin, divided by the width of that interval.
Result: 7.2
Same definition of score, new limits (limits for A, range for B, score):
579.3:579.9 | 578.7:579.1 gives 57.0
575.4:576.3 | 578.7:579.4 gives 56.6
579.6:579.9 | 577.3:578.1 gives 57.6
